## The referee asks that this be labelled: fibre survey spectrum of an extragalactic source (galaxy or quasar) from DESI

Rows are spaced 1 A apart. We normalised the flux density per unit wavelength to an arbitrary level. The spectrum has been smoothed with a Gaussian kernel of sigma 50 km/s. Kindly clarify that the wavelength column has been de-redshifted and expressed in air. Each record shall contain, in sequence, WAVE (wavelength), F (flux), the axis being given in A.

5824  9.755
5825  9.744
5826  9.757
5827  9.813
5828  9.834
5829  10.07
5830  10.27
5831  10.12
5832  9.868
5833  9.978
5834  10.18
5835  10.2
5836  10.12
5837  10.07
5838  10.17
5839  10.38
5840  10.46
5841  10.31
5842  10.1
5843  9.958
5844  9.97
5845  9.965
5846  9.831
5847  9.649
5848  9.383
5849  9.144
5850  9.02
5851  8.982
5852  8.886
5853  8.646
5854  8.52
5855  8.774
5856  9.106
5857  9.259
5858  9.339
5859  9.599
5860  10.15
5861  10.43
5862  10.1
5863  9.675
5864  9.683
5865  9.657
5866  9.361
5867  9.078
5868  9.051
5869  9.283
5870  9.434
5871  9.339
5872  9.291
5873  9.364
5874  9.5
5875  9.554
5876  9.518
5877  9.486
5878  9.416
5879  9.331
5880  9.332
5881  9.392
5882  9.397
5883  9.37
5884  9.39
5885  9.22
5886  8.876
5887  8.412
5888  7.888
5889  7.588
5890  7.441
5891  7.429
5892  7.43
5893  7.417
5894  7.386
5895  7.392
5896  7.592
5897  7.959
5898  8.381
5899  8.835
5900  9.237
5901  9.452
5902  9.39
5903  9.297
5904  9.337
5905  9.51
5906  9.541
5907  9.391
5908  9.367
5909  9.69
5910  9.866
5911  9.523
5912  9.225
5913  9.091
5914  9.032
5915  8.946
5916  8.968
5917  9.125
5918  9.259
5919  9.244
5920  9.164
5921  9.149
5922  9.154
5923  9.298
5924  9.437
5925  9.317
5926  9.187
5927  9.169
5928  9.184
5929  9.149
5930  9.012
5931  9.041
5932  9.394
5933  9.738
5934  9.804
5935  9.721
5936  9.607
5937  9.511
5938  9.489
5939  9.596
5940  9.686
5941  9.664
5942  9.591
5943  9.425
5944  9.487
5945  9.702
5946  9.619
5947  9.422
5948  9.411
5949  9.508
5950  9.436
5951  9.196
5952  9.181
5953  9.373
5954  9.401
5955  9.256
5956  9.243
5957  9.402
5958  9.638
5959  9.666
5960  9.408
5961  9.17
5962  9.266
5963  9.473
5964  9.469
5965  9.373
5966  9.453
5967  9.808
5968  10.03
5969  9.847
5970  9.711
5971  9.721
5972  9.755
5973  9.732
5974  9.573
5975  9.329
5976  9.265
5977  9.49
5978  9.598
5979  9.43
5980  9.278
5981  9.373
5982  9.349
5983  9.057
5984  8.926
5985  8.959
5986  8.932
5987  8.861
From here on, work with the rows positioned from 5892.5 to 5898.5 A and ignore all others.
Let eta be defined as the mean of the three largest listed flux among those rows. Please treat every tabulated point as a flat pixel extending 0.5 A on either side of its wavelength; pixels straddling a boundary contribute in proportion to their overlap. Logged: 7.98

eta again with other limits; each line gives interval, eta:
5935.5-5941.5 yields 9.65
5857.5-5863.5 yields 10.23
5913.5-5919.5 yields 9.21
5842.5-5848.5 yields 9.96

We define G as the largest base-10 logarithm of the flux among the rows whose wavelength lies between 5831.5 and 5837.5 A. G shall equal 1.01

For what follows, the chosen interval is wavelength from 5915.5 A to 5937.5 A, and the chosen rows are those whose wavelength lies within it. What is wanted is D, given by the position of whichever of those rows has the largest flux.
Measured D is 5934 A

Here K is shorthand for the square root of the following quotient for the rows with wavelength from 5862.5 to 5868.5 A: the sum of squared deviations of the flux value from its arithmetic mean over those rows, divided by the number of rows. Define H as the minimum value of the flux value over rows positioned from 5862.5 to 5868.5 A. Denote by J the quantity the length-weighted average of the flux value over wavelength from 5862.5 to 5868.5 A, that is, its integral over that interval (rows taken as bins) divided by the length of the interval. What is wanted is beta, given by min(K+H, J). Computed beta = 9.32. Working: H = 9.051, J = 9.4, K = 0.27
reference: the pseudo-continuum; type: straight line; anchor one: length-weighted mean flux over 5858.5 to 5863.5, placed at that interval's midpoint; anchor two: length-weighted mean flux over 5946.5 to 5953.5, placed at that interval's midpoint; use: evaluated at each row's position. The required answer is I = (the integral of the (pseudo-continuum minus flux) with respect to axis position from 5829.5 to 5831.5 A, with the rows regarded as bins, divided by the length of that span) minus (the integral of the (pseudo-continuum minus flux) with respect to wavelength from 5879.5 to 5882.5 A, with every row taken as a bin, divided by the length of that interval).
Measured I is -0.5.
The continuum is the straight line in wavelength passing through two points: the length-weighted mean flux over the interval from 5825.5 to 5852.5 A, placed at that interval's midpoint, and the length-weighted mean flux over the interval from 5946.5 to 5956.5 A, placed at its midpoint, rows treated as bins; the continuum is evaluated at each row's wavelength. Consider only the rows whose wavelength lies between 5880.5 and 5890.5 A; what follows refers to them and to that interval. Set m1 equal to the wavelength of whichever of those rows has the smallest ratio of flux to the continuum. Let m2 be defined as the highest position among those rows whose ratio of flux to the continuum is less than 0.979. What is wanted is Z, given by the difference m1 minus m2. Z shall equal 0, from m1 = 5890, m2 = 5890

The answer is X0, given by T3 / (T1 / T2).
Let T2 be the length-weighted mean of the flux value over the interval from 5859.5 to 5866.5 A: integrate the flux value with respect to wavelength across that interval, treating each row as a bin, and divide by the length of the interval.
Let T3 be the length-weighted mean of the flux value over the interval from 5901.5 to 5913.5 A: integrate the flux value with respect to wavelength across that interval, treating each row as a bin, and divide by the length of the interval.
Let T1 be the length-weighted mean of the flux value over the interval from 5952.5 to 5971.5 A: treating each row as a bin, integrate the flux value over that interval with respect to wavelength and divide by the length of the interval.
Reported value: 9.8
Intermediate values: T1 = 9.51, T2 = 9.9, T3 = 9.4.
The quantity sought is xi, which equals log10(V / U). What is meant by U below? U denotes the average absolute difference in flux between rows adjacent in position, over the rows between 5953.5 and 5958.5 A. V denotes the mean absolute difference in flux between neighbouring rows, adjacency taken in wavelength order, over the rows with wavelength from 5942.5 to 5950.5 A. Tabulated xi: -0.12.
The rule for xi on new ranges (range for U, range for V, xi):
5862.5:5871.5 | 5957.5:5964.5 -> 0.00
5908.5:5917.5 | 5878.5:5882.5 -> -0.86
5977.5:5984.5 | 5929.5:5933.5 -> 0.23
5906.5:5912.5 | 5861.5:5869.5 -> -0.10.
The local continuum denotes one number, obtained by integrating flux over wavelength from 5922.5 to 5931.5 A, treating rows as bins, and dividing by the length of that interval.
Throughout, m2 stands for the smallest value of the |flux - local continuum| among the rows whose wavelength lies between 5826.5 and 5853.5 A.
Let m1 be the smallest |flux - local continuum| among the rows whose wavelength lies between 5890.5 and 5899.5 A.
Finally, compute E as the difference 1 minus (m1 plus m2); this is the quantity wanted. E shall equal 0.58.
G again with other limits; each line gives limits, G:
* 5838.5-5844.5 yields 1.02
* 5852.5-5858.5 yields 0.97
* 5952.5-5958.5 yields 0.98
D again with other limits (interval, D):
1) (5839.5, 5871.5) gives 5840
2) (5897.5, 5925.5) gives 5910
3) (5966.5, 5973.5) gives 5968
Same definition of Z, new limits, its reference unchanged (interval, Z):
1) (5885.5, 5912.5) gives -18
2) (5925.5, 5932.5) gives -1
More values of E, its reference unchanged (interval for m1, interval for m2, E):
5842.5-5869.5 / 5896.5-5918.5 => 0.92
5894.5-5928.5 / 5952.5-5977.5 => 0.96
